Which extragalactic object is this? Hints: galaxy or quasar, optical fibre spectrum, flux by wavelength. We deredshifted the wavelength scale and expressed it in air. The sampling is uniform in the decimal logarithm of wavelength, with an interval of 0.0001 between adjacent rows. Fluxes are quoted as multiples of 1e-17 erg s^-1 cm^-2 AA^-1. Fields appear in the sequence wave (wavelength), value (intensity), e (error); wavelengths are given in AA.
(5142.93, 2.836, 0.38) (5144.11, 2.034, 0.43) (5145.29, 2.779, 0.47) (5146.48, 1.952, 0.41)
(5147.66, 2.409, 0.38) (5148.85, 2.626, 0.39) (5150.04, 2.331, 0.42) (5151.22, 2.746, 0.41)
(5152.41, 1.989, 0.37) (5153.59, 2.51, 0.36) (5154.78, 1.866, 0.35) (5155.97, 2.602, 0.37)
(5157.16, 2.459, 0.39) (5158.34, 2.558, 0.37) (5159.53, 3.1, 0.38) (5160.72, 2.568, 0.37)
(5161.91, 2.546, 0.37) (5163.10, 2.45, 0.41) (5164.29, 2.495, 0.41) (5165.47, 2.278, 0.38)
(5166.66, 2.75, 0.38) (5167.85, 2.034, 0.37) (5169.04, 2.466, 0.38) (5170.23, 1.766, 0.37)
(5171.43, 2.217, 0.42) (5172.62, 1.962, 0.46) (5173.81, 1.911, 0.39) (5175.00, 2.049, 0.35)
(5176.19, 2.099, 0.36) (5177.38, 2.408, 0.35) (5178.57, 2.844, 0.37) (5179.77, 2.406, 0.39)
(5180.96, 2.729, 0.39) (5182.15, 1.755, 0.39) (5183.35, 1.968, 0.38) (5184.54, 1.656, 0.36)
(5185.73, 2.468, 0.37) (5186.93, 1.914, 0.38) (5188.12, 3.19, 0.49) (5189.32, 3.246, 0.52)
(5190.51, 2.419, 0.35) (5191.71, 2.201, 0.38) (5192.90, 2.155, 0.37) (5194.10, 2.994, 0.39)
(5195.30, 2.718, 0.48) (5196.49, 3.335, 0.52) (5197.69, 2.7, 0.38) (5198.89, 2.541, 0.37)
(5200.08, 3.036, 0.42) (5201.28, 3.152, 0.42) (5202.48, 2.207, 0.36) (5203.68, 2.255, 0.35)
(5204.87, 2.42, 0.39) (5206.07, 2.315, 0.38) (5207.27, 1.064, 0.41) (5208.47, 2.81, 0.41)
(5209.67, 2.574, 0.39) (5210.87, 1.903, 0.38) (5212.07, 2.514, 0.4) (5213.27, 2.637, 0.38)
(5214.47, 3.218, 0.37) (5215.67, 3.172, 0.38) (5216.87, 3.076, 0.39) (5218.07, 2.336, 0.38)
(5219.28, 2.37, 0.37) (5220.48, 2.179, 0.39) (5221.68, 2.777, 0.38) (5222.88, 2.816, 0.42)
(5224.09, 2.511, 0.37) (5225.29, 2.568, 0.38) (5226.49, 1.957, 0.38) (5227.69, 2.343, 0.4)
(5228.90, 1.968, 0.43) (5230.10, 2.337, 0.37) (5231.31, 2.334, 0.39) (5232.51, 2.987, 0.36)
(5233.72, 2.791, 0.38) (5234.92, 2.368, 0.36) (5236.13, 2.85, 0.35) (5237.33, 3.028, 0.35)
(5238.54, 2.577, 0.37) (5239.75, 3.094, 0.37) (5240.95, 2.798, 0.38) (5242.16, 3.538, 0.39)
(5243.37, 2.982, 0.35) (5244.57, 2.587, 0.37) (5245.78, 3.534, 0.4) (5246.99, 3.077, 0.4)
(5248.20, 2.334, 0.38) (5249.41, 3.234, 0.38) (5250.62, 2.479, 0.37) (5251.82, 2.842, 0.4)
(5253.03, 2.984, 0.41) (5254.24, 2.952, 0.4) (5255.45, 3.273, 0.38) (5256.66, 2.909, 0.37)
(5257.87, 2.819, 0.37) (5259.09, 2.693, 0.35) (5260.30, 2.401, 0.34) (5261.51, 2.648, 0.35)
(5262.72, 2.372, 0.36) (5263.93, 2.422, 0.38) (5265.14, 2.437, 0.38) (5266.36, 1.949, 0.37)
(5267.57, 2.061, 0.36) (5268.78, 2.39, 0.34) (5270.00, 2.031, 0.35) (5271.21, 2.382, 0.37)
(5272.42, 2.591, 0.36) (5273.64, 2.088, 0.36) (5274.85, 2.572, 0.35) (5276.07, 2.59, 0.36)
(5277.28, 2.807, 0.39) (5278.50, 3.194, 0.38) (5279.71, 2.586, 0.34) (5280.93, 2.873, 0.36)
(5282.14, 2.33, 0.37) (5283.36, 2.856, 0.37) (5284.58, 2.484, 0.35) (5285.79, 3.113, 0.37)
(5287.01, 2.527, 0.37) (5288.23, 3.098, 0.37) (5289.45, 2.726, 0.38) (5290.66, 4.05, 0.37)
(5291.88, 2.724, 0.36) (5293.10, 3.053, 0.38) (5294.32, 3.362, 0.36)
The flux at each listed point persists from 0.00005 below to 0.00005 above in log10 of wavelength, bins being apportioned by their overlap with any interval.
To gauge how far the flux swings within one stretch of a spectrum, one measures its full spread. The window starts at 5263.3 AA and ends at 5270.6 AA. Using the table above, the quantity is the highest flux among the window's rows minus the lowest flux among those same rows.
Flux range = 0.49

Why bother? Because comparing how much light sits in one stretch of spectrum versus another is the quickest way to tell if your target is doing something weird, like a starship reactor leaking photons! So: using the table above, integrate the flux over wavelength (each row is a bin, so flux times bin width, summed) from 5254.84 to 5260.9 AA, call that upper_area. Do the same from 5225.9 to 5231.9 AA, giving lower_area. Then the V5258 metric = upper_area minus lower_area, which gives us 3.9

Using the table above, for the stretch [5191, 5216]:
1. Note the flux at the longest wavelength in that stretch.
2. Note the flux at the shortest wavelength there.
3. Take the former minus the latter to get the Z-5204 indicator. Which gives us 1.0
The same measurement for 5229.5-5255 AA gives 0.6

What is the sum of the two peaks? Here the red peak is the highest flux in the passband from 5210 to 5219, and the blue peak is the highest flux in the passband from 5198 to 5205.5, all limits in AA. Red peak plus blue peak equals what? 6.37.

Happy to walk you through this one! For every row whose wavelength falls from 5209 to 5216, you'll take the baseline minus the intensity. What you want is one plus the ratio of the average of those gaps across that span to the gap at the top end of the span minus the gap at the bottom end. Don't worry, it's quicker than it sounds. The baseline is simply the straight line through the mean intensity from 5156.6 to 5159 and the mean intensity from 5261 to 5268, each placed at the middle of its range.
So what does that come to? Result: 1.4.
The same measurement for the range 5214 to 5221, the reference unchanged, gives 0.7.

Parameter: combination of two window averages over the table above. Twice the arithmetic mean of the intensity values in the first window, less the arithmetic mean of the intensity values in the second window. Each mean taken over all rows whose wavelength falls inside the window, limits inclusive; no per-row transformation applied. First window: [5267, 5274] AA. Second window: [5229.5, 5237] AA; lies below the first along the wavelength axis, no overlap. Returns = 1.90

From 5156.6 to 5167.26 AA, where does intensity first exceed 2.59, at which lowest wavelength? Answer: 5159.53 AA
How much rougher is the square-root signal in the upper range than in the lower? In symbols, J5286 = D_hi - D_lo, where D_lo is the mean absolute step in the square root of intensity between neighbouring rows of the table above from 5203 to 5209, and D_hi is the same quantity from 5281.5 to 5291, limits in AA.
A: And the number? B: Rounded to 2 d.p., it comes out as -0.12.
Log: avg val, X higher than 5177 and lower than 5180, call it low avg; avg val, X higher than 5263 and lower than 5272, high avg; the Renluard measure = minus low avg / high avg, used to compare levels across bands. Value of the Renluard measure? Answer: -1.1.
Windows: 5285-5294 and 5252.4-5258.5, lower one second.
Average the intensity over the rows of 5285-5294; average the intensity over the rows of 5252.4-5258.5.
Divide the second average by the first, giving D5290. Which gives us 0.98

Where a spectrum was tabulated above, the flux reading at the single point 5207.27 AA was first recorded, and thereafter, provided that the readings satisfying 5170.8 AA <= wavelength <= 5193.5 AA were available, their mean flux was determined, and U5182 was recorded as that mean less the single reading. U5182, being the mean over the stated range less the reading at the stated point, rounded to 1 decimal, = 1.2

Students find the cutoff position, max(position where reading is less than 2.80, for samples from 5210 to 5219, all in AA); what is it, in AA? 5218.07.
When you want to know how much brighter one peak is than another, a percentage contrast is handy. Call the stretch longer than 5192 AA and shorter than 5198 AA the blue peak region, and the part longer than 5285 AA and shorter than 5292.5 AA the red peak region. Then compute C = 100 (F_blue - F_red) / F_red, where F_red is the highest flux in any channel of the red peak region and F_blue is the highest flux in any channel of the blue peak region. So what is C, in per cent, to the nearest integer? -18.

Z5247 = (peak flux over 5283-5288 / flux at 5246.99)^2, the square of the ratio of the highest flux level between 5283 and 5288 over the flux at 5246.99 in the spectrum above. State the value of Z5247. 1.0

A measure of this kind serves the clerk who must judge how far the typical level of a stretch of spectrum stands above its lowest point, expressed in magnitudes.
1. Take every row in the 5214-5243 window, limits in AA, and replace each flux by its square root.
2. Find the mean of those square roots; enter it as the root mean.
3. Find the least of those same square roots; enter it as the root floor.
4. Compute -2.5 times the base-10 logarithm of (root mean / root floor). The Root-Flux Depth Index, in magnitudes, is -0.165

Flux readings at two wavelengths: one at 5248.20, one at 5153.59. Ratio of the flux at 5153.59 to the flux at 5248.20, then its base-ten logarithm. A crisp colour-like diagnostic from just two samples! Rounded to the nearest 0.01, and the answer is 0.03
